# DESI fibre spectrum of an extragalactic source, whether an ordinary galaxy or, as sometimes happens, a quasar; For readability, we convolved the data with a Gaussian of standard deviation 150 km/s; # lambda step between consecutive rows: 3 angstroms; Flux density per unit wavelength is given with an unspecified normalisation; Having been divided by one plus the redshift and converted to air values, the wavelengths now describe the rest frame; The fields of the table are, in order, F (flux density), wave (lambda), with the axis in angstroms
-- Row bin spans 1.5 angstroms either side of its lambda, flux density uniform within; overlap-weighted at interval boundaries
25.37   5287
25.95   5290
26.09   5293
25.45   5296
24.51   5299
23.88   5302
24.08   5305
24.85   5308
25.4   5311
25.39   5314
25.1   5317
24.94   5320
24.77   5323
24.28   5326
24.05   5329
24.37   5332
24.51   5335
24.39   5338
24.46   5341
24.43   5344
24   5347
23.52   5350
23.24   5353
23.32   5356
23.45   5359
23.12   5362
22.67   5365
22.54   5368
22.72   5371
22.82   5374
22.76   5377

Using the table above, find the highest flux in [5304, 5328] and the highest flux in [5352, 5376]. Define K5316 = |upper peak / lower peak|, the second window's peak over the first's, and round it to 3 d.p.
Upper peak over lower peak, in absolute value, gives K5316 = 0.923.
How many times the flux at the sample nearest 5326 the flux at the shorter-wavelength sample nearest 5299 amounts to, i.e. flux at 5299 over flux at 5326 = 1.009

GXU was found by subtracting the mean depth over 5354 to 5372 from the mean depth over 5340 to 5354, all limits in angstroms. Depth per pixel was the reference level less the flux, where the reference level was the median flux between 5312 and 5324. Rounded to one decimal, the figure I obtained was -1.0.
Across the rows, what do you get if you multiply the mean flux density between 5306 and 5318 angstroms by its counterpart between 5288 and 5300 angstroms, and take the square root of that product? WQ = 25.3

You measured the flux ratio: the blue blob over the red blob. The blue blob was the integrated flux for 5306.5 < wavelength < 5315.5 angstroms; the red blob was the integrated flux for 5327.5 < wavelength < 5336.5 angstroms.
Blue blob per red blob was 1.04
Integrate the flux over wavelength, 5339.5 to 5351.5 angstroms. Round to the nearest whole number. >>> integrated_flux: 289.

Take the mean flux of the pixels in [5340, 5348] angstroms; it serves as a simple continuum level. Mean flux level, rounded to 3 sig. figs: 24.3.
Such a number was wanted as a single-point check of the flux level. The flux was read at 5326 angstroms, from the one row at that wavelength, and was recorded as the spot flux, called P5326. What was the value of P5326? 24.28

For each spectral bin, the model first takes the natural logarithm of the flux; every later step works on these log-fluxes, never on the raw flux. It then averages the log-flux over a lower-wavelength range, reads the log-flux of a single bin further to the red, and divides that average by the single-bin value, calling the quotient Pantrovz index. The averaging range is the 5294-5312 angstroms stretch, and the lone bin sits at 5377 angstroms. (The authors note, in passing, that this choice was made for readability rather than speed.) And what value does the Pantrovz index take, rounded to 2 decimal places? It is 1.03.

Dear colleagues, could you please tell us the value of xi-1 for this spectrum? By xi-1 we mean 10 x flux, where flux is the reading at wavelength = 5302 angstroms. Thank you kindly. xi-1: 239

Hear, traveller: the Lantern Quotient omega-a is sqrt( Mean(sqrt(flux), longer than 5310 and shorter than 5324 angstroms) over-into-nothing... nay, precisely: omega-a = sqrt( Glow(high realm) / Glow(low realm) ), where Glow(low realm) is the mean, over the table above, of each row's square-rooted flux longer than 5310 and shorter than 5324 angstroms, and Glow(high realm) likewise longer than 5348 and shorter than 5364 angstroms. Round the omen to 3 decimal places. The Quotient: 0.982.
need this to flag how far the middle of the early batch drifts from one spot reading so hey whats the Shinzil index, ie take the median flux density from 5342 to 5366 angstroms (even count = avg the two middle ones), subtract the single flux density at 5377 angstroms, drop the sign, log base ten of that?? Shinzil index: -0.2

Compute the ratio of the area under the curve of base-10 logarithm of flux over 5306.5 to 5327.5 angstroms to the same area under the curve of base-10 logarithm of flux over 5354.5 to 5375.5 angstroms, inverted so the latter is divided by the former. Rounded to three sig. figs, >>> 0.974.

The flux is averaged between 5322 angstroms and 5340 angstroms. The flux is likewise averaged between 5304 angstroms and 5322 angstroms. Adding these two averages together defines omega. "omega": 49.4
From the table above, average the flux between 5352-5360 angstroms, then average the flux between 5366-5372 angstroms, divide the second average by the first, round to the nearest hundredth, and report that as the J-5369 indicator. 0.97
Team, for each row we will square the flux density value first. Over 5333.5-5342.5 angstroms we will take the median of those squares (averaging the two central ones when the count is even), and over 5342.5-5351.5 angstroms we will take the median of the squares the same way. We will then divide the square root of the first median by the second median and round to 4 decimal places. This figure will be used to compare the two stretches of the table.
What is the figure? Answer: 0.0425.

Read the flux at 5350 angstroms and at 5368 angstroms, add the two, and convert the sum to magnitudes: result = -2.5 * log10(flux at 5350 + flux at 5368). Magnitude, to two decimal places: -4.16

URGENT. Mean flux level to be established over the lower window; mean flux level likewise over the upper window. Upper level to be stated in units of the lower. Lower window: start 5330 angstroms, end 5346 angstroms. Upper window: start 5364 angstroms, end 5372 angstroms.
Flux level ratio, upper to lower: 0.927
